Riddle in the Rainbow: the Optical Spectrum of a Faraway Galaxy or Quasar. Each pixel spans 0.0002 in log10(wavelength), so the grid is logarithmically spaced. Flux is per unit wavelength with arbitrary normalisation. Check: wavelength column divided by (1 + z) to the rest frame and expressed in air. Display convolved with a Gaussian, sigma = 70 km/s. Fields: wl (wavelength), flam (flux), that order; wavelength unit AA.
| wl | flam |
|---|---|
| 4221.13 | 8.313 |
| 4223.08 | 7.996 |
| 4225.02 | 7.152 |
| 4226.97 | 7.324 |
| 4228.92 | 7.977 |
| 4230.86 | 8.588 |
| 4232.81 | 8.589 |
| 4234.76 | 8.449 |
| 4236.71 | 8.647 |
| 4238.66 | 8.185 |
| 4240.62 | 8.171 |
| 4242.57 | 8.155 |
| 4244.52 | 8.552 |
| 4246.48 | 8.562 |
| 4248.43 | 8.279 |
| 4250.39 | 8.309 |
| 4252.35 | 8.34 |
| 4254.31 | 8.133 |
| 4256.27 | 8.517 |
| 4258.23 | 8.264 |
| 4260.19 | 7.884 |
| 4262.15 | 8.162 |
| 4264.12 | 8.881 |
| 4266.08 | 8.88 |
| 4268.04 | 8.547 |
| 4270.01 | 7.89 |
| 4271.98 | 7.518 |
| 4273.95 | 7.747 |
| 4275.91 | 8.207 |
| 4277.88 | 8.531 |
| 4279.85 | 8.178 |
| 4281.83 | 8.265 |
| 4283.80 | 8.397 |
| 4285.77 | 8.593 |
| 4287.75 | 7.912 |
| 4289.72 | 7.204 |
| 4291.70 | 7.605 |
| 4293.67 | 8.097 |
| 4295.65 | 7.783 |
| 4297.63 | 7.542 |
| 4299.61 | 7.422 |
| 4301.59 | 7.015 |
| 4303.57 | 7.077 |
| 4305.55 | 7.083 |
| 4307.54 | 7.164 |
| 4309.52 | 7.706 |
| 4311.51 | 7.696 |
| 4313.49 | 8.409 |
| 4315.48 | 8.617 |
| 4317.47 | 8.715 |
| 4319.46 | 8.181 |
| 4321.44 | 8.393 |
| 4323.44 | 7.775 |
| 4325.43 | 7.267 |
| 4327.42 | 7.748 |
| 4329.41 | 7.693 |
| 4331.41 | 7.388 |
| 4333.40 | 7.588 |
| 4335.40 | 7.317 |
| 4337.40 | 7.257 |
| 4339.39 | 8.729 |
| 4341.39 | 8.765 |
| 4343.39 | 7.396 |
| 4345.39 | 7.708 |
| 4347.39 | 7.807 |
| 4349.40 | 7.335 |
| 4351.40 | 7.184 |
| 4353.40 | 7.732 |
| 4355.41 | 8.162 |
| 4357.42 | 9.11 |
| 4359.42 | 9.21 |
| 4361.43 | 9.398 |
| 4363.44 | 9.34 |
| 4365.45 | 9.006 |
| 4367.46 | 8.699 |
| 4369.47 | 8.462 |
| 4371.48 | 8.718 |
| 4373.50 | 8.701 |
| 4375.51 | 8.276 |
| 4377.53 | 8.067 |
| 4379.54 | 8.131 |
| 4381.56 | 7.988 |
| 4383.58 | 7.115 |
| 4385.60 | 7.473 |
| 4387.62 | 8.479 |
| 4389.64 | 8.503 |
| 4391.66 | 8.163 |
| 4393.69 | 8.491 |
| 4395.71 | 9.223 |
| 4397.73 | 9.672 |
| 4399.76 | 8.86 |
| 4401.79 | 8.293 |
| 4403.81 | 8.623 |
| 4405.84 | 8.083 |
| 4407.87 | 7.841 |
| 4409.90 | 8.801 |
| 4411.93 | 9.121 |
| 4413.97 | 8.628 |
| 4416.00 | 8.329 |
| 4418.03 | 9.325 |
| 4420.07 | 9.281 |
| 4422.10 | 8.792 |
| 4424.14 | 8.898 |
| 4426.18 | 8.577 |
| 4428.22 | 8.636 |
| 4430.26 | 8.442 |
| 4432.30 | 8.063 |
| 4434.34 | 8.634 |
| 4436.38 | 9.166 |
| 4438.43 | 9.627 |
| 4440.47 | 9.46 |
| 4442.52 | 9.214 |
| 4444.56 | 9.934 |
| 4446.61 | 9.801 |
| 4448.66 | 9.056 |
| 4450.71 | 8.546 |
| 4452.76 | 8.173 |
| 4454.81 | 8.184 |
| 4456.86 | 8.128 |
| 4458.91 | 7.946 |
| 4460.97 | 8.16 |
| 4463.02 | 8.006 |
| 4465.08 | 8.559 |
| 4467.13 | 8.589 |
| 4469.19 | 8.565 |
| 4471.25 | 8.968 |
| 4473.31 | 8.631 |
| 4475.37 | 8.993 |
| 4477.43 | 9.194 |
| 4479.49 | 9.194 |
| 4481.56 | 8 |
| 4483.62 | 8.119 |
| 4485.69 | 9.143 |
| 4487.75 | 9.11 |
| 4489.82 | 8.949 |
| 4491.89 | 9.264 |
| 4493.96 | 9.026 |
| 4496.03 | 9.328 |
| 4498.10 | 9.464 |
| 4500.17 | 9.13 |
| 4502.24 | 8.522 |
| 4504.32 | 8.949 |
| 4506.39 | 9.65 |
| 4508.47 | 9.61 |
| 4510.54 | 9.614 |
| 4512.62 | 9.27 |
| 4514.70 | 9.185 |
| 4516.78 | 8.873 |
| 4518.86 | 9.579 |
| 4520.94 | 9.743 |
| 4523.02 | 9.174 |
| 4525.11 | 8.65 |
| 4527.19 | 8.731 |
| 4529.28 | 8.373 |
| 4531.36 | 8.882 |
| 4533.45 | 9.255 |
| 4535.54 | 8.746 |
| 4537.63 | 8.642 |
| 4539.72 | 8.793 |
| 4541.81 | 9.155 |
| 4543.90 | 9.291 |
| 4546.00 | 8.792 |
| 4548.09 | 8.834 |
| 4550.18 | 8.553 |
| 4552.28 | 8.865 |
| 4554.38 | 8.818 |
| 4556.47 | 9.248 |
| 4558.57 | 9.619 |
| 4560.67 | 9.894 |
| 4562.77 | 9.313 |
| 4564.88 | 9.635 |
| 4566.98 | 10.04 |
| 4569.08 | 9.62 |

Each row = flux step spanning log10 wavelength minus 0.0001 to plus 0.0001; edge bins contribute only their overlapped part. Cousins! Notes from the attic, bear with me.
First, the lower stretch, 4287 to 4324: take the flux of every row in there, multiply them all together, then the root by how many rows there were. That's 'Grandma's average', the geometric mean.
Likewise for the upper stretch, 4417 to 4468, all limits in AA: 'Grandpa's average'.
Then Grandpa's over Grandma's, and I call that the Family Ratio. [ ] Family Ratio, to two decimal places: 1.13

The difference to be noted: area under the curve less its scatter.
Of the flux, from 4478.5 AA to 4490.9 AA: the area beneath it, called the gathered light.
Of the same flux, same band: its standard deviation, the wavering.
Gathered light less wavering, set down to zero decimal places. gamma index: 108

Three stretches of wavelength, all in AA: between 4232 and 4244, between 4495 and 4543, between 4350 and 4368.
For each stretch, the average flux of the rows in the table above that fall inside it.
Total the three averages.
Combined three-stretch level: 26.1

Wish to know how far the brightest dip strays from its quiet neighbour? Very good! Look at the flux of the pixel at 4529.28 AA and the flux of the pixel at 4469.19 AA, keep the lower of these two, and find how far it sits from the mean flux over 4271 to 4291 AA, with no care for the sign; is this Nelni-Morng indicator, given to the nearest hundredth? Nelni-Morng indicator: 0.32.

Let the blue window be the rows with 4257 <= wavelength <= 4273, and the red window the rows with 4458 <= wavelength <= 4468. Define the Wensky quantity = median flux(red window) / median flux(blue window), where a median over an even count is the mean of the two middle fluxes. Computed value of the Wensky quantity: 0.99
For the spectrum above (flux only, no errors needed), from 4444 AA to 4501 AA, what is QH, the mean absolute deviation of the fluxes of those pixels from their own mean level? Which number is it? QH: 0.477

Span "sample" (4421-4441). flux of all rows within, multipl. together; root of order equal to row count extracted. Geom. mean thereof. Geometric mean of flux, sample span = 8.82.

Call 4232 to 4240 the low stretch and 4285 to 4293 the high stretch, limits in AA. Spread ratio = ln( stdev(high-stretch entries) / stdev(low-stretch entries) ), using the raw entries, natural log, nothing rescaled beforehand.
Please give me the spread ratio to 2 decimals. 1.05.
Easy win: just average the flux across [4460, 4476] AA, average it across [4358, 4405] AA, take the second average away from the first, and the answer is 0.0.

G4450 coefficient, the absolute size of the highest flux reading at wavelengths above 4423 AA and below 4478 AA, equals 9.9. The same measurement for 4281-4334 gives 8.7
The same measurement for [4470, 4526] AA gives 9.7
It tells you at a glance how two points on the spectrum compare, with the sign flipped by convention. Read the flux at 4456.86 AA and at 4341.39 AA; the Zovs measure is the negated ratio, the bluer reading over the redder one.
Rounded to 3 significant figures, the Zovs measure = -1.08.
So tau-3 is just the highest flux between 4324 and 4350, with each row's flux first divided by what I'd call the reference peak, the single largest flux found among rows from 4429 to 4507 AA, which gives 0.88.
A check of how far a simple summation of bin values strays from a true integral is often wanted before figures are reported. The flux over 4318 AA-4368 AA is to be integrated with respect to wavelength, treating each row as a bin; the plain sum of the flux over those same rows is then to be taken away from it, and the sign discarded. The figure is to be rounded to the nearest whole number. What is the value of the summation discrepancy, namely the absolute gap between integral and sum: 202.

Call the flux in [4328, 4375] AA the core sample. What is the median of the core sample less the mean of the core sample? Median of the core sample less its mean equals -0.04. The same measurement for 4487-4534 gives 0.03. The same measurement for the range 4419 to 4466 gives -0.12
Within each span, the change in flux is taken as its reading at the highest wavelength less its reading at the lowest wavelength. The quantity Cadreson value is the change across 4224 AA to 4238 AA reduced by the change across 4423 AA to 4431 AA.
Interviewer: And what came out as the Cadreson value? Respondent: 2.0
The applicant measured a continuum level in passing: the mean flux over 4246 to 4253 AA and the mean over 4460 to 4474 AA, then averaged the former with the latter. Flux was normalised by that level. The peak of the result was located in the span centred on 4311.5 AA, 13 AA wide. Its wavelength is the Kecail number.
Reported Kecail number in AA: 4317.47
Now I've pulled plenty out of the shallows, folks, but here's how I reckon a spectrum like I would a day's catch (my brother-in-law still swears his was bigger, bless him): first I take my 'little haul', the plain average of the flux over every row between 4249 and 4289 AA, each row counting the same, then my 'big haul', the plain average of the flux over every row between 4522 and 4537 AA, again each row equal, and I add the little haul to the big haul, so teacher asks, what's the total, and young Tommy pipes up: 17.1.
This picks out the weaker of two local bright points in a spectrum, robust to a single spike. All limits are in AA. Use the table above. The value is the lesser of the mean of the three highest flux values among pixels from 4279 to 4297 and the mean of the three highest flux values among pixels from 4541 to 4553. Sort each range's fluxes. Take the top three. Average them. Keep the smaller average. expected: 8.42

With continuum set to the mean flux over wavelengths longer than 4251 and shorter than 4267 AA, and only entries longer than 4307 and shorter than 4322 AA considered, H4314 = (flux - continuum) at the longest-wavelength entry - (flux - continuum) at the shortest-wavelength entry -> 1.2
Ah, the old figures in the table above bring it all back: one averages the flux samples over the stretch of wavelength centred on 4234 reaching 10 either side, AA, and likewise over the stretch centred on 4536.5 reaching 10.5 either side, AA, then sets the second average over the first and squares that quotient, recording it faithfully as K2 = 1.19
